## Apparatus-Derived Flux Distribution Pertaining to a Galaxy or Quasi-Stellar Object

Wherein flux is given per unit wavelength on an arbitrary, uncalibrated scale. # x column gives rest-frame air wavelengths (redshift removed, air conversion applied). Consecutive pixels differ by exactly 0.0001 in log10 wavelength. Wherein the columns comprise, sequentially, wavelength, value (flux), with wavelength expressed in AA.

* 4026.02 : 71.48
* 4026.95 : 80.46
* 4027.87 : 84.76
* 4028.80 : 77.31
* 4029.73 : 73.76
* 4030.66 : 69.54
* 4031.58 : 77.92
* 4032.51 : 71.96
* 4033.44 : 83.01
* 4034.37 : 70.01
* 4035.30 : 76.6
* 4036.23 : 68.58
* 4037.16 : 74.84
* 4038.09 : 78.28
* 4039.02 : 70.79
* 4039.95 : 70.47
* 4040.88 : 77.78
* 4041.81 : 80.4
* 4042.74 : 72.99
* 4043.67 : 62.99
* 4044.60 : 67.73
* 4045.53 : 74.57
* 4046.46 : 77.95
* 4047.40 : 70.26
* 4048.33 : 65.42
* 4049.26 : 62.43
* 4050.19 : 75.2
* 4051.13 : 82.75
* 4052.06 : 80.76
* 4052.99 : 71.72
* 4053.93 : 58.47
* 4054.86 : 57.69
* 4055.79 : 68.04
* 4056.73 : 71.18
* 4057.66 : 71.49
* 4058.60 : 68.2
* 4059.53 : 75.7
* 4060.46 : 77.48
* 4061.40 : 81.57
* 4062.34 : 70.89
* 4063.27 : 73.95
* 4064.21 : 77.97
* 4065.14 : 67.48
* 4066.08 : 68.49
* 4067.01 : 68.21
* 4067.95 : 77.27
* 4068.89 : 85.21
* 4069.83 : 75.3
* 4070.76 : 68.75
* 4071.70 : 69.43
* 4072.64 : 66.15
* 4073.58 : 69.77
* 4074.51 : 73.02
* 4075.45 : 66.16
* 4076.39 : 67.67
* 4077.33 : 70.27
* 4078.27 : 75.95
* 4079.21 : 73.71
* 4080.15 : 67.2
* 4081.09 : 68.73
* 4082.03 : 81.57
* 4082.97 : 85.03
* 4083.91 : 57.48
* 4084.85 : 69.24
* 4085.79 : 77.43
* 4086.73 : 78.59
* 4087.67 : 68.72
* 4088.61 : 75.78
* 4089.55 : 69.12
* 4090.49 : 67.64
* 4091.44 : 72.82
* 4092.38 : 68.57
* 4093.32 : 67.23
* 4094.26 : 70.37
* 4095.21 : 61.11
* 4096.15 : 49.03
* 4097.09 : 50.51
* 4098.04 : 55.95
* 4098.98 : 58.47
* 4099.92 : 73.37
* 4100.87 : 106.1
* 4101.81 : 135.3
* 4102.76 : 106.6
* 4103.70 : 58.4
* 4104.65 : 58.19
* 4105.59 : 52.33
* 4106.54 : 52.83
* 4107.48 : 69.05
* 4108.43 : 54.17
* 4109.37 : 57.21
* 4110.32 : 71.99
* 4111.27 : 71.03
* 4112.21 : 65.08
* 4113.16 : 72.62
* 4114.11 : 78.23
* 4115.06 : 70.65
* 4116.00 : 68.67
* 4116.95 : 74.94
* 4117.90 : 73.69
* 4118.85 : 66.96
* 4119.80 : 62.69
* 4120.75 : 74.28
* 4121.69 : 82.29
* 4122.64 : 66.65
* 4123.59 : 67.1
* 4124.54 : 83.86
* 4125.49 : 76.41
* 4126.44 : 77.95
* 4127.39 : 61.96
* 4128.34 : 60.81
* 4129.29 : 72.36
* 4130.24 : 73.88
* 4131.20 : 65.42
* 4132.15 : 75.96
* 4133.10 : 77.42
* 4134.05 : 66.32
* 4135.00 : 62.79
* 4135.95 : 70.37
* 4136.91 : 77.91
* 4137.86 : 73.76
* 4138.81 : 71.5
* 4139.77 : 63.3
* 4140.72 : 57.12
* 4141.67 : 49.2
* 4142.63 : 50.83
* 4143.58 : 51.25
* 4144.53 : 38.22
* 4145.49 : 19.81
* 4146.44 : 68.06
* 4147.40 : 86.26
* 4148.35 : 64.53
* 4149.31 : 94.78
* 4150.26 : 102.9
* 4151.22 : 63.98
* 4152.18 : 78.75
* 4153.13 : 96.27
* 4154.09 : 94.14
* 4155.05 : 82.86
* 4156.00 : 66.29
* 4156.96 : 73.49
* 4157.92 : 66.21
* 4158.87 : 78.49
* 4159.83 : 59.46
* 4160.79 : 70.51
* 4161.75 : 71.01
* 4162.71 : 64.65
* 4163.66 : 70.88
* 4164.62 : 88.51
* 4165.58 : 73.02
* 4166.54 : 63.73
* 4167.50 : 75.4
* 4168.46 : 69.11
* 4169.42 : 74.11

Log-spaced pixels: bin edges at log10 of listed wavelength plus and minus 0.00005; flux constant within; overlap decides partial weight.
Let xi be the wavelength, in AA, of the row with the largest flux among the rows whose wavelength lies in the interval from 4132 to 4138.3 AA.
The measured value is 4136.91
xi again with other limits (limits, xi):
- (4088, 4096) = 4088.61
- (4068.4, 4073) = 4068.89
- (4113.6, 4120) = 4114.11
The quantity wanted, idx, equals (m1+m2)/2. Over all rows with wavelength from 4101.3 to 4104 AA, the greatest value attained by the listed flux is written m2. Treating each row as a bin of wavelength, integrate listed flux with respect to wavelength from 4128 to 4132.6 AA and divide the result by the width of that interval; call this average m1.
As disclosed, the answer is 103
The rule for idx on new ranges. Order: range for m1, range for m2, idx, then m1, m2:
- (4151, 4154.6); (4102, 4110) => 96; 84.6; 106.6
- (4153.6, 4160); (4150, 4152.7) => 89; 75.2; 102.9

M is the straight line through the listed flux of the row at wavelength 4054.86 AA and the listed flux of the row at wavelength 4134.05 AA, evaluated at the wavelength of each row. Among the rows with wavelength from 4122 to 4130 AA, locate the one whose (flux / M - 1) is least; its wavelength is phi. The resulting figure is 4128.34 AA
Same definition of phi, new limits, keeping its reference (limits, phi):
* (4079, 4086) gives 4083.91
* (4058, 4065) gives 4058.60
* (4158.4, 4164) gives 4159.83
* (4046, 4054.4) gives 4053.93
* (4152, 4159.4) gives 4157.92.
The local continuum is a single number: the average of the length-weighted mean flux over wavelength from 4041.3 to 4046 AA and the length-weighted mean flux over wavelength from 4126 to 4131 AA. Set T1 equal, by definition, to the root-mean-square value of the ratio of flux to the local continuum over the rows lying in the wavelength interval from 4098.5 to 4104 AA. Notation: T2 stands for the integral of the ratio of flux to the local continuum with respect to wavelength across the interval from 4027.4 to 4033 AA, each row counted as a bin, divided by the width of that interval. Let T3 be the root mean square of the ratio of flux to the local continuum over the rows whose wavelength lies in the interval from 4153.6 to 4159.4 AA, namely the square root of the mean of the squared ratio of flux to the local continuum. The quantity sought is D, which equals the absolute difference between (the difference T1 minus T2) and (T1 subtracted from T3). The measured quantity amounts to 0.49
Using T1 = 1.34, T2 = 1.079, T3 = 1.10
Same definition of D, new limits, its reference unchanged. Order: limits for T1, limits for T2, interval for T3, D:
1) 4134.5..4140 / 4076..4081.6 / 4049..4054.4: 0.04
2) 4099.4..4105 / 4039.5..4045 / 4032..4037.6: 0.59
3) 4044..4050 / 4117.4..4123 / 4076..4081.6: 0.03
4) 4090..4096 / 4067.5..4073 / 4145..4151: 0.22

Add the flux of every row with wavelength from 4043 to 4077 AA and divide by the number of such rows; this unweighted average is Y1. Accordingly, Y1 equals 71.3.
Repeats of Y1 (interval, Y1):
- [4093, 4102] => 72.7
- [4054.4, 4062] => 71.4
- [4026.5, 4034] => 77.3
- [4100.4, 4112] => 74.4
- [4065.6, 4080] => 71.7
